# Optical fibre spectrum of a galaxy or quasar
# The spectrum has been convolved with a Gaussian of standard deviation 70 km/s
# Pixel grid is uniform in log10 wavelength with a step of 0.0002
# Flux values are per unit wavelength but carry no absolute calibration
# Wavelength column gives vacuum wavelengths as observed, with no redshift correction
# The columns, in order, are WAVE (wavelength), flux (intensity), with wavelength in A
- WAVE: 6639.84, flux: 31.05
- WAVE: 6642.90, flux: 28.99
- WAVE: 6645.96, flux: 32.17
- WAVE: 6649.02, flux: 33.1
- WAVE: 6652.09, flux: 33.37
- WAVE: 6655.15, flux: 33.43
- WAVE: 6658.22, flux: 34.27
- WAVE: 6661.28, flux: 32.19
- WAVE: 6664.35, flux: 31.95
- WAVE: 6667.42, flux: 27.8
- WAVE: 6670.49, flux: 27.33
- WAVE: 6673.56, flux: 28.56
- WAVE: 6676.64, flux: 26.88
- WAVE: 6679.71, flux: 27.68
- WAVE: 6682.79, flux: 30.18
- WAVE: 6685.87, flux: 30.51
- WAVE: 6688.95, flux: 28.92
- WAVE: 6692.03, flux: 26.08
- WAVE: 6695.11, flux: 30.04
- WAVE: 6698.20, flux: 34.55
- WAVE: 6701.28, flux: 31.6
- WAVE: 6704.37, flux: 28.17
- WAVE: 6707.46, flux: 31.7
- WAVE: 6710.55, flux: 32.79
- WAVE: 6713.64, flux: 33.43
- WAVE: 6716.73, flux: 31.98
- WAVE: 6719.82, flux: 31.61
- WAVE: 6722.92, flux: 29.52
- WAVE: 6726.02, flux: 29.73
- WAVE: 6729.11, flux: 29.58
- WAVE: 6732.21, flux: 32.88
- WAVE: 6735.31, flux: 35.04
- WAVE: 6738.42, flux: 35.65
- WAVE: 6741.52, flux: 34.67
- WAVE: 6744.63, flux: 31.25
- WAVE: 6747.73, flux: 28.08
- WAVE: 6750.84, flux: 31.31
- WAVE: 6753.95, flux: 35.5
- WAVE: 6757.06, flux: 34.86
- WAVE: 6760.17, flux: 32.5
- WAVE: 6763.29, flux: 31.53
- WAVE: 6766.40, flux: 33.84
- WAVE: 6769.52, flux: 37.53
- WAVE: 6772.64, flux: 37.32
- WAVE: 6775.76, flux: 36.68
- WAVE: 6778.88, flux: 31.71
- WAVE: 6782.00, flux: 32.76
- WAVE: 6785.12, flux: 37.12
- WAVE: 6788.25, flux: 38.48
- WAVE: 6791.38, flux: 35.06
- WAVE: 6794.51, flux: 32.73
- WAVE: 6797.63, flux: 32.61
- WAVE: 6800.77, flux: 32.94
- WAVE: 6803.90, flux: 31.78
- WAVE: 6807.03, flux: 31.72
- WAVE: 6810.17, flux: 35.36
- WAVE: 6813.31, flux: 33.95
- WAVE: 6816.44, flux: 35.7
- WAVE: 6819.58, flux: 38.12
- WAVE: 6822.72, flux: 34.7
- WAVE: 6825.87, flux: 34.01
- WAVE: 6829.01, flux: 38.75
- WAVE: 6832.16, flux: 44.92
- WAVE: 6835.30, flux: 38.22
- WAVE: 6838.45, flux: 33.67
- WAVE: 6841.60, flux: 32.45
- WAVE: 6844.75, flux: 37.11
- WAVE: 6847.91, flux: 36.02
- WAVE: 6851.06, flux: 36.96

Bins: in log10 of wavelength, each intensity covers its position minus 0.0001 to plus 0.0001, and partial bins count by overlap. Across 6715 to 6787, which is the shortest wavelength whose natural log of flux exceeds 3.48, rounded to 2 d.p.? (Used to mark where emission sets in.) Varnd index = 6732.21 A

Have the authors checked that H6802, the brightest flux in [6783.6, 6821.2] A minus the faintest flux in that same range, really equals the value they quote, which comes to 6.8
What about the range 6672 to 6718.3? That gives 8.5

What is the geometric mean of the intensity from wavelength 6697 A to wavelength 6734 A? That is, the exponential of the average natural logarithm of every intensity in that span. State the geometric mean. 31.4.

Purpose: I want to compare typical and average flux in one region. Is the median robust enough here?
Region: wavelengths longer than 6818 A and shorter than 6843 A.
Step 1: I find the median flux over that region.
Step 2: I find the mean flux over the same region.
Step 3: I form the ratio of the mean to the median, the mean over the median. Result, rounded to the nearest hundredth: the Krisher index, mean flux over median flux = 1.01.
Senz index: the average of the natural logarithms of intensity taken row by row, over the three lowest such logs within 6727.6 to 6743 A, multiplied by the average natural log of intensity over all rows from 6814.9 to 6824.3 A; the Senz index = 12.5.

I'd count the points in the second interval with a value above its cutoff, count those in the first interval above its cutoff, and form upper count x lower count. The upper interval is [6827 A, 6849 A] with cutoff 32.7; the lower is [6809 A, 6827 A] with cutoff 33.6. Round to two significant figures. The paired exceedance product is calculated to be 36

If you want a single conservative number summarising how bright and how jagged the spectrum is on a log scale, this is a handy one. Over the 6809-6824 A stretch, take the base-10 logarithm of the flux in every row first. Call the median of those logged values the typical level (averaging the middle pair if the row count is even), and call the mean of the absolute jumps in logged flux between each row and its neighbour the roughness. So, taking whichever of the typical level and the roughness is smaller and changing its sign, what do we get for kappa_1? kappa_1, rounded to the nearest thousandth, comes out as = -0.027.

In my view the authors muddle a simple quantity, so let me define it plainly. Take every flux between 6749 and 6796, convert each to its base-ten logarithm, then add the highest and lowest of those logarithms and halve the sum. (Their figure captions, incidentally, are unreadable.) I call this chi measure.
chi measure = 1.54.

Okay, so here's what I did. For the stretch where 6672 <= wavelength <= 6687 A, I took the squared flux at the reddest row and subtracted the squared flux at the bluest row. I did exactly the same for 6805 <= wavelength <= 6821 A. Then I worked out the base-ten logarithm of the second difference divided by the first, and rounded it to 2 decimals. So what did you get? 0.59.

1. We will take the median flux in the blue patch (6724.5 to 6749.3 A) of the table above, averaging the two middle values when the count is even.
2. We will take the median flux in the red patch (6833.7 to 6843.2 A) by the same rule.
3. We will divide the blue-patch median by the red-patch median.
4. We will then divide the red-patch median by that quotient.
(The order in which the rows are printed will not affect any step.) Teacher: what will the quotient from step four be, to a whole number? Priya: 35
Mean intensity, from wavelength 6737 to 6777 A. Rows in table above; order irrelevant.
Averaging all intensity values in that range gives 33.9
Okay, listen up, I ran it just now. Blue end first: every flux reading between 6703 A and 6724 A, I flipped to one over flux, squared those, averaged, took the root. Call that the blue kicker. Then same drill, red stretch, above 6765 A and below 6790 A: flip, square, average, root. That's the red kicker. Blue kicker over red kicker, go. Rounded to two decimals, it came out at 1.14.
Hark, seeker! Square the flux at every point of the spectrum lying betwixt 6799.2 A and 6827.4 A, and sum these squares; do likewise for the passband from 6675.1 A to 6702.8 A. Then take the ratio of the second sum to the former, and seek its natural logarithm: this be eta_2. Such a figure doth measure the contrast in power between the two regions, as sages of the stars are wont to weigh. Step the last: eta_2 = -0.288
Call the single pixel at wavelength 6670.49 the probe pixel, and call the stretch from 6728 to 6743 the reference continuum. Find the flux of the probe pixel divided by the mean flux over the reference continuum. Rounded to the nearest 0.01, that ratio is 0.81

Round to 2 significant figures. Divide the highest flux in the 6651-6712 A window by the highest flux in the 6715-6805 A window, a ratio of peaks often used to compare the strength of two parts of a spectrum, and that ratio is 0.90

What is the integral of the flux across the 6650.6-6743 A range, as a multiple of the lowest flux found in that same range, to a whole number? 110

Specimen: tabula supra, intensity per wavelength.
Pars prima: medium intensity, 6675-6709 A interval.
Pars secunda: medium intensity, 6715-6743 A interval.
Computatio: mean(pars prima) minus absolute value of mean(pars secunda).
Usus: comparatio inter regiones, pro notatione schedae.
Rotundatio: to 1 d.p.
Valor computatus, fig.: -2.6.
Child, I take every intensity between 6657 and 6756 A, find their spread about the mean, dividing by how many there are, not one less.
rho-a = 2.64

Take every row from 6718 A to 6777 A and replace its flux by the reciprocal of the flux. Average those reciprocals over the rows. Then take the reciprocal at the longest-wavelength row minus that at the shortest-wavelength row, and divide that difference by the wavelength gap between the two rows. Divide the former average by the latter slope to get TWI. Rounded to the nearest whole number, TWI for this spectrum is -389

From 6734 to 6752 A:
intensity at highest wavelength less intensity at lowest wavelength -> -4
